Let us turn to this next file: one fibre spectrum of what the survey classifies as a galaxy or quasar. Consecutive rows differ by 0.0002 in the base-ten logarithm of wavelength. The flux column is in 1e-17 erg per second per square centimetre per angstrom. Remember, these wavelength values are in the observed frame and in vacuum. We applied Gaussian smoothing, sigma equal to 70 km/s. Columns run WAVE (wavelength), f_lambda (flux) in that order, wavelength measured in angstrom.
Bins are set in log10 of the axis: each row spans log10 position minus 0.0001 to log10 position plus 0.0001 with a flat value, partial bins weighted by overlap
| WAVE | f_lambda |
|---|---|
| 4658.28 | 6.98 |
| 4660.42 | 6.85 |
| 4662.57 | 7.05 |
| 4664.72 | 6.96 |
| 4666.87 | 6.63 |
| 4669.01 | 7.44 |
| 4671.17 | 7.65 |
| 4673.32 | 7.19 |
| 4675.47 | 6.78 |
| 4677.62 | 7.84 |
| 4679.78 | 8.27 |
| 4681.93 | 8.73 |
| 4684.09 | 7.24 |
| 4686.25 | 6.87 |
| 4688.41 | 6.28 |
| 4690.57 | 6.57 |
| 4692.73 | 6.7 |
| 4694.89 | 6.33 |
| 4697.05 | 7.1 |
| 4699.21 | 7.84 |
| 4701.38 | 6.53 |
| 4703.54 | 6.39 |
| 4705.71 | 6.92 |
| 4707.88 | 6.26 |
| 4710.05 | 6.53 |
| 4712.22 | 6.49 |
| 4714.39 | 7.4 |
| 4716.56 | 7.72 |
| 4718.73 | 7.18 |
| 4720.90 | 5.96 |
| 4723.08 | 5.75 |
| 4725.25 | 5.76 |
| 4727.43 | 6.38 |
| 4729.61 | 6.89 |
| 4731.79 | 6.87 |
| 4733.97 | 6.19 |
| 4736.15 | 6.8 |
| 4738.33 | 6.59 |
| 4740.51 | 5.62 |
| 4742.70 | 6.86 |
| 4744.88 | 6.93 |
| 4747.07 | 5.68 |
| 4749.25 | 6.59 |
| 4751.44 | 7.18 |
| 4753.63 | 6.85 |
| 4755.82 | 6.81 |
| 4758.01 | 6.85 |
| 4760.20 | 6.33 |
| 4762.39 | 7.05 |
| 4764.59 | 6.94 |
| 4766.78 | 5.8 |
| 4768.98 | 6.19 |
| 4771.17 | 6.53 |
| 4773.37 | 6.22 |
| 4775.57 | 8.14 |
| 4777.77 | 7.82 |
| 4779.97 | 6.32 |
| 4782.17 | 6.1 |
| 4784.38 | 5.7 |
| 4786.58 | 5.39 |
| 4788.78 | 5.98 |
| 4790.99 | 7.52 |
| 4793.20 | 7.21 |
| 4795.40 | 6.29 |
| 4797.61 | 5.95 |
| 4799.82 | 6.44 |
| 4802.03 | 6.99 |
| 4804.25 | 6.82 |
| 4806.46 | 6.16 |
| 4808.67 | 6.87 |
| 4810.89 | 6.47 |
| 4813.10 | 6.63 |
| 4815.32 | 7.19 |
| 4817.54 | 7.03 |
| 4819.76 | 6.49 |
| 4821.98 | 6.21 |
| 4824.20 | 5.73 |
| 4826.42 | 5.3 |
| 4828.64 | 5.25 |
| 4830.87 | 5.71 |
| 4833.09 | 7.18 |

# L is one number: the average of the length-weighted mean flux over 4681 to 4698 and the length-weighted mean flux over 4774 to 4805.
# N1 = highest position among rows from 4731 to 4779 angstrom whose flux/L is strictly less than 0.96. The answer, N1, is 4773.37 angstrom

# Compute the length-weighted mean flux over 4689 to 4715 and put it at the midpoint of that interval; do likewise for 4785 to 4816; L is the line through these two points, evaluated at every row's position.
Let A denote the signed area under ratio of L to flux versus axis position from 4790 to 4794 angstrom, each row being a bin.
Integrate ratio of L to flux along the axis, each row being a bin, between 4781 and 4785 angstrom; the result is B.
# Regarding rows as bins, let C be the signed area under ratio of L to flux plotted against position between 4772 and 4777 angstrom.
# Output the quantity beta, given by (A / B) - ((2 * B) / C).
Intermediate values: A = 3.56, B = 4.44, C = 4.7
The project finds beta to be -1.1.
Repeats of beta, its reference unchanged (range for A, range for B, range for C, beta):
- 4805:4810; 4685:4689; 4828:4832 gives -0.5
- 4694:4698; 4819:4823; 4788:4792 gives -1.1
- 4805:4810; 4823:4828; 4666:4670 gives -2.2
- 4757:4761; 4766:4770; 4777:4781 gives -1.4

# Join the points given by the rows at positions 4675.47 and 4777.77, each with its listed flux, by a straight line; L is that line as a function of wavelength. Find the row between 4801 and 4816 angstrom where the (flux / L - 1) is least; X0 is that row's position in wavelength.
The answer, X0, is 4806.46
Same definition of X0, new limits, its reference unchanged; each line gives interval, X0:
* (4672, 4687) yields 4686.25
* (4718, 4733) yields 4725.25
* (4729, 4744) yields 4740.51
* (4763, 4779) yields 4766.78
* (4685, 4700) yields 4694.89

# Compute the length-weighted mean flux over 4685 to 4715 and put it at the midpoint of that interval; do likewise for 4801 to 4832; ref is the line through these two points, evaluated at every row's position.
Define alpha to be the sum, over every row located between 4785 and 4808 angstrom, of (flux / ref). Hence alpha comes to 10.1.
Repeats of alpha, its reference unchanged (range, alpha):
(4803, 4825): 10.3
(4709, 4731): 9.9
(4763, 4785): 10.1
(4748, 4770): 10.2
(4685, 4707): 10.0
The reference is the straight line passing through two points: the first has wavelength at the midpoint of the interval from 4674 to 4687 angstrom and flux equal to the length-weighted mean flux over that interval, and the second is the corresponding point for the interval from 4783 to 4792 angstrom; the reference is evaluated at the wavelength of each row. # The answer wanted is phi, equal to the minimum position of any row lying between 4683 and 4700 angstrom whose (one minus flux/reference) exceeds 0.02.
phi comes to 4684.09 angstrom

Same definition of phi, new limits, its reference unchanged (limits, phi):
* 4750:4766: 4760.20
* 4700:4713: 4701.38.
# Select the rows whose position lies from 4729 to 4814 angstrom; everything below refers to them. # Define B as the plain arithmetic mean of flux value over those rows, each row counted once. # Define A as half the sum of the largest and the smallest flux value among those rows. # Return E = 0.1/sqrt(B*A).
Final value 0.0150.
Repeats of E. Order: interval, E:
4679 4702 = 0.0137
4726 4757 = 0.0154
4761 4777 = 0.0146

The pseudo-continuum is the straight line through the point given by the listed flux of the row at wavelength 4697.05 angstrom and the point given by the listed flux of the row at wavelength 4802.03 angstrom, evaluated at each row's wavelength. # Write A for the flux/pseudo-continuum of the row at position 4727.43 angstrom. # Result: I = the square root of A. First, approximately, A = 0.90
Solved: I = 0.950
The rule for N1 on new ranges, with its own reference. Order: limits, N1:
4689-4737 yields 4733.97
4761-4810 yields 4806.46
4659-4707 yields 4703.54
